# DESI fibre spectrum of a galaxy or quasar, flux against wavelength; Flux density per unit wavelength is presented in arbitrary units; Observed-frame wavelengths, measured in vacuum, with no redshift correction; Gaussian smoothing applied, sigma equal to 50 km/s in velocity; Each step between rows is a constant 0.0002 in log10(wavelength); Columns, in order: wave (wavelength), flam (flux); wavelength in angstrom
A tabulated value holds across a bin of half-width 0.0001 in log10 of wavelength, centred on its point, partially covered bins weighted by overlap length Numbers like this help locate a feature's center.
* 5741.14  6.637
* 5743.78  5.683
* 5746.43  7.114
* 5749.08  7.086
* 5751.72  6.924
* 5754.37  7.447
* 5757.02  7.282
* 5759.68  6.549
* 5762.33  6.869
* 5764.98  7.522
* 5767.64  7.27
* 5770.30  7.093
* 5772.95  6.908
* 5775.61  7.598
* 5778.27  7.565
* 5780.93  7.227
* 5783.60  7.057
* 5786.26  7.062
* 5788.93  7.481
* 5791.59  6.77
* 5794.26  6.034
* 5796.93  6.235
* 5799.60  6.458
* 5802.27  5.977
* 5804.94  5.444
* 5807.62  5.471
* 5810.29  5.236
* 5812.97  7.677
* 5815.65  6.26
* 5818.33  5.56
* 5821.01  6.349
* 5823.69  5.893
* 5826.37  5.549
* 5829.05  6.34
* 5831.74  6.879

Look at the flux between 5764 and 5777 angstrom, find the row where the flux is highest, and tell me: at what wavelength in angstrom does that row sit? 5775.61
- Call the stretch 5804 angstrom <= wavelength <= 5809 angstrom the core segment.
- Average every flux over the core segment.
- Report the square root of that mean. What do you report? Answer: 2.34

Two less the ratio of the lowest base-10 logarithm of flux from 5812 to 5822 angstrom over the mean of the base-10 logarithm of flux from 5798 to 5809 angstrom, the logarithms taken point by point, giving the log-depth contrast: 1.03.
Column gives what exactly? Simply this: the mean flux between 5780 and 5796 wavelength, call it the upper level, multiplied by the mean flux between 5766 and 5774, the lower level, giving 49.2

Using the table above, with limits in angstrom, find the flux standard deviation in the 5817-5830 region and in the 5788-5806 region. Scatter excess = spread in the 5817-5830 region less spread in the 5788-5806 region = -0.25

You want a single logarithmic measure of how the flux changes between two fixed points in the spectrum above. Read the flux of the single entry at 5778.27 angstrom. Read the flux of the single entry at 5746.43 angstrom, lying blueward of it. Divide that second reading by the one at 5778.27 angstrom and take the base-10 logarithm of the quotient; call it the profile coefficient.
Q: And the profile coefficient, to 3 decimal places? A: -0.027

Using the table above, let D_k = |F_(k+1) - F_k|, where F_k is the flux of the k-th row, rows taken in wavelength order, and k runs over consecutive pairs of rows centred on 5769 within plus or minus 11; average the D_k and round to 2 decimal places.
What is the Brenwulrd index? 0.33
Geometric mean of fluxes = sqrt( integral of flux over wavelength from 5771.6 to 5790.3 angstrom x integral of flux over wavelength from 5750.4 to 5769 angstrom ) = 134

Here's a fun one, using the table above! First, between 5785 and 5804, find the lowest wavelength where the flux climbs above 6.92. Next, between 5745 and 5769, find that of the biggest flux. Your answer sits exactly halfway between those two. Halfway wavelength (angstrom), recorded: 5775.6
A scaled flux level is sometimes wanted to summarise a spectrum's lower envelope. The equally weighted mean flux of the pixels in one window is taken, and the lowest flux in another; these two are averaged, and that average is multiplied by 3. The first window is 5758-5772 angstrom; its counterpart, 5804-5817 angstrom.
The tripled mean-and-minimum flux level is 18.4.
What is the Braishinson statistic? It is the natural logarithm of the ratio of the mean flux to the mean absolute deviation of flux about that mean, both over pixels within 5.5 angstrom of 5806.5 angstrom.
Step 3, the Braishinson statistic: 3.2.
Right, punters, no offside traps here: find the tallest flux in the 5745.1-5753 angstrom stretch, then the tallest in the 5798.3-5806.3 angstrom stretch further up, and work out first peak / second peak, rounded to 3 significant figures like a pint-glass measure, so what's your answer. 1.10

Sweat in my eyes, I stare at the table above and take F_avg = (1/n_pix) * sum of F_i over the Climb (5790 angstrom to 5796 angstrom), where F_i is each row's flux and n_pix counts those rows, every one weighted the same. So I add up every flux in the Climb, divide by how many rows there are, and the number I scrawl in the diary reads 6.4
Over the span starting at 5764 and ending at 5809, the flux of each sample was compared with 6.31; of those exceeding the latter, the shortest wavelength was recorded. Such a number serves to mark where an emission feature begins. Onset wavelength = 5764.98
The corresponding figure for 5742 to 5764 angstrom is 5746.43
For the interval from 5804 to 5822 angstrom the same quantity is 5812.97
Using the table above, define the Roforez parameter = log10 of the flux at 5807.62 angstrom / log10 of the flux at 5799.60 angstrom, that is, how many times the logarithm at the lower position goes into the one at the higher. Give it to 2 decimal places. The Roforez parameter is 0.91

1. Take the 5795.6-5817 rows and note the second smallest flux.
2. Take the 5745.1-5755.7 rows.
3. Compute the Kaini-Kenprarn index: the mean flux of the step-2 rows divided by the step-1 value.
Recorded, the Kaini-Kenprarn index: 1.31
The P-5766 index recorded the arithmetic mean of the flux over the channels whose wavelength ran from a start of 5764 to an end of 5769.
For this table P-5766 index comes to 7.4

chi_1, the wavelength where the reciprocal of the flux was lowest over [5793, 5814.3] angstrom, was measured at 5812.97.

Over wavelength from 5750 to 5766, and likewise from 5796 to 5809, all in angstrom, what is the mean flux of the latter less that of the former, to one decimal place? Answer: -1.2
